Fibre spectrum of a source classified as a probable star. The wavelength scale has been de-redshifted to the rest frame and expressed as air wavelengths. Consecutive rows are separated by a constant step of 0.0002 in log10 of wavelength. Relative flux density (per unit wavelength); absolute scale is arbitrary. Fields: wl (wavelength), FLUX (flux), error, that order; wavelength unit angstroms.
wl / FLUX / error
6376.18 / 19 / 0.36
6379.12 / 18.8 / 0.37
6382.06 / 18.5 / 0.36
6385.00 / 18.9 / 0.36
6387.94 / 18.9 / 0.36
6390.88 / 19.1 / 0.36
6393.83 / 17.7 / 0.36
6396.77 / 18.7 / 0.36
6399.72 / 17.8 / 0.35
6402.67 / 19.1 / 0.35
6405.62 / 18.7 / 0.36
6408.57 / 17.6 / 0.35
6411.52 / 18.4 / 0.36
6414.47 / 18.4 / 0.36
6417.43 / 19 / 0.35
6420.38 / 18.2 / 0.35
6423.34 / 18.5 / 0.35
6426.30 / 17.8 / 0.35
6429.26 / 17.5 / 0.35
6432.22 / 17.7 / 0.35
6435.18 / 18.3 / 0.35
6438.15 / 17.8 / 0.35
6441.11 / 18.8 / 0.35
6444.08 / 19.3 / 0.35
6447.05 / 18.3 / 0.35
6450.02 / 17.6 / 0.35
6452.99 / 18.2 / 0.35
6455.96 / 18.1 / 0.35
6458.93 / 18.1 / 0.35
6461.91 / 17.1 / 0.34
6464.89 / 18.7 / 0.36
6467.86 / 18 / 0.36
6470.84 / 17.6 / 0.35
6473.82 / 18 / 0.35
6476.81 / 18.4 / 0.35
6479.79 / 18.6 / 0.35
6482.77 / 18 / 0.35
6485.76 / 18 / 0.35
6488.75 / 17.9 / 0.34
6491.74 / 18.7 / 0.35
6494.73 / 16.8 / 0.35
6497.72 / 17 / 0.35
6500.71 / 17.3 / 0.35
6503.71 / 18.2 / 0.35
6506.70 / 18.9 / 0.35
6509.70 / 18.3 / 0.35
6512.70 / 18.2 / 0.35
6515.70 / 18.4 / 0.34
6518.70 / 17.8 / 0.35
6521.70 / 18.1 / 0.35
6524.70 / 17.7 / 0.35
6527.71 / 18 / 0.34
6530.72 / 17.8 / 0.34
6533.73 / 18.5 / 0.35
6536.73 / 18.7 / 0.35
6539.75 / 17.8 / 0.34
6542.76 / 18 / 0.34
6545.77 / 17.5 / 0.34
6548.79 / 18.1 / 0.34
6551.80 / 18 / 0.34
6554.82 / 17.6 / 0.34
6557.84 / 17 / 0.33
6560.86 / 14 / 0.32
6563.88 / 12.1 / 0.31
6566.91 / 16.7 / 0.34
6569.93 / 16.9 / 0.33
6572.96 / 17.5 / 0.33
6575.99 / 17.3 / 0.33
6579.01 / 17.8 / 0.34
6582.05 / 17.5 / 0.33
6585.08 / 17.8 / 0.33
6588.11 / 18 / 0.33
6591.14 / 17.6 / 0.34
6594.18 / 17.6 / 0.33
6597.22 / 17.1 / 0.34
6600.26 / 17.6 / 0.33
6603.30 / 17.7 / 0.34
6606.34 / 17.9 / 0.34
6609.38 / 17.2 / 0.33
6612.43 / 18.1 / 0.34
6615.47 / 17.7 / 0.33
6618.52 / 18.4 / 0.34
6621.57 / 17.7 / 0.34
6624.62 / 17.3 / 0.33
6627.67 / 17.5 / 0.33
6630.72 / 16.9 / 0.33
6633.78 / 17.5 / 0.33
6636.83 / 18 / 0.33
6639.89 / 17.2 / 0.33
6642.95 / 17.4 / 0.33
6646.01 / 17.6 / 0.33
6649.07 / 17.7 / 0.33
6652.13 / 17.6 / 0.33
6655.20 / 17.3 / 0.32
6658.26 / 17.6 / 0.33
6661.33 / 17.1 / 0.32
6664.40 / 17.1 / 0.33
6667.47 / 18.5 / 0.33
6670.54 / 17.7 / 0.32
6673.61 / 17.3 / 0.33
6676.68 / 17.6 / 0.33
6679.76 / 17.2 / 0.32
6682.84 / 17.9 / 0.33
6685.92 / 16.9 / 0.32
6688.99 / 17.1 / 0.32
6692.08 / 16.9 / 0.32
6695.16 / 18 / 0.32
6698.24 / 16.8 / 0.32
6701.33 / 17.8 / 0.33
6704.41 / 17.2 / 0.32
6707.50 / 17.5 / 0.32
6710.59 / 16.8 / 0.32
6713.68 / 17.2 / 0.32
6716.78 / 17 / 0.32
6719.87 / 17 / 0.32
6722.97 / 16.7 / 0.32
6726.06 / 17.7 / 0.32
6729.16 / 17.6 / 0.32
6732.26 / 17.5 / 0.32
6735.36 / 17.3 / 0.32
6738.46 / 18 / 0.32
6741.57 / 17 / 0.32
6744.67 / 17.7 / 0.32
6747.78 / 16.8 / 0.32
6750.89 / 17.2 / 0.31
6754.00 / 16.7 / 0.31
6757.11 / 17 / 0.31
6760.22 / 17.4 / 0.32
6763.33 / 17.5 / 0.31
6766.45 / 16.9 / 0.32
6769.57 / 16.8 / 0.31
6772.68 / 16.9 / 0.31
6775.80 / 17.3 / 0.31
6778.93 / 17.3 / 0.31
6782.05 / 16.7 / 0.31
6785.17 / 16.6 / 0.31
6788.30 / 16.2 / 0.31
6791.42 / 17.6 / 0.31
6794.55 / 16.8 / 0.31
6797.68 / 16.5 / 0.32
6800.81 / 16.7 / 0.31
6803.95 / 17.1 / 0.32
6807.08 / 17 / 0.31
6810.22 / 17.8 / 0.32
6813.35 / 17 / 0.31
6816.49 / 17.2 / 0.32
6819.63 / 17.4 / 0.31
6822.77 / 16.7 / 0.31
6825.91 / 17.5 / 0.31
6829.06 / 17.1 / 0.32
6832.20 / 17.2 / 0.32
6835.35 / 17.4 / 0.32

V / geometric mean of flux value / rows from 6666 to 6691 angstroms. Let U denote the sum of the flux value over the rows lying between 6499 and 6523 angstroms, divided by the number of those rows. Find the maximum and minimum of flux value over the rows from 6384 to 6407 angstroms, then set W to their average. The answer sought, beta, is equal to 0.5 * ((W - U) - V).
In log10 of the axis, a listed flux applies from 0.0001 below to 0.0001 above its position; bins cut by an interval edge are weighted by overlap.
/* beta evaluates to -8.6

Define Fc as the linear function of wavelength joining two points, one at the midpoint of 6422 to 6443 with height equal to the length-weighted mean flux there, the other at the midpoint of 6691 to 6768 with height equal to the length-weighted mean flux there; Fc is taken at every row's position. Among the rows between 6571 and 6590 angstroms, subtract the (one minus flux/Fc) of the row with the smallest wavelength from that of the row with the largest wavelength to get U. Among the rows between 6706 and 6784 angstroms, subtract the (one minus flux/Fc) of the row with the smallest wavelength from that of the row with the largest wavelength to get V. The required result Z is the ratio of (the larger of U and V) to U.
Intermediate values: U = -0.031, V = 0.03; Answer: -1.1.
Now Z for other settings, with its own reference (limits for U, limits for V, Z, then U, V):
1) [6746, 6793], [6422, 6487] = -0.3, -0.054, 0.02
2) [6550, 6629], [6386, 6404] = 1.0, 0.016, -0.01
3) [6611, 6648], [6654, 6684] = 1.0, 0.023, -0.04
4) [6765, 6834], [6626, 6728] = 1.0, -0.028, -0.03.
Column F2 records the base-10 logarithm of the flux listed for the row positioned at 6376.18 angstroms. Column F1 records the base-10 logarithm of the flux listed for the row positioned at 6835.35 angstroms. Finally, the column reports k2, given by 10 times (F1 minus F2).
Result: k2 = -0.4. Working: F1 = 1.24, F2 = 1.28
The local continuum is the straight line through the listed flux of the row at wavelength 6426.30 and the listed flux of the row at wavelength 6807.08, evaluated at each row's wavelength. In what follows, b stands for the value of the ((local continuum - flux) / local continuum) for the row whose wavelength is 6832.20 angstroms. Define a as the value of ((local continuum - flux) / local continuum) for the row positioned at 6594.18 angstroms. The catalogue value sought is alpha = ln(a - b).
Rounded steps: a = -0.009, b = -0.015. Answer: -5.09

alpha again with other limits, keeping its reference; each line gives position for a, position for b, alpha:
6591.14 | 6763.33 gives -4.17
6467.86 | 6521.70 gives -4.41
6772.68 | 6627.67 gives -4.06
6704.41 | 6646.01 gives -4.14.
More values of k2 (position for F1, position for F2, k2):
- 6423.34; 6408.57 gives 0.2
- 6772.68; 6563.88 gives 1.5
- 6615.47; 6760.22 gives 0.1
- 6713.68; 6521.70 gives -0.2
